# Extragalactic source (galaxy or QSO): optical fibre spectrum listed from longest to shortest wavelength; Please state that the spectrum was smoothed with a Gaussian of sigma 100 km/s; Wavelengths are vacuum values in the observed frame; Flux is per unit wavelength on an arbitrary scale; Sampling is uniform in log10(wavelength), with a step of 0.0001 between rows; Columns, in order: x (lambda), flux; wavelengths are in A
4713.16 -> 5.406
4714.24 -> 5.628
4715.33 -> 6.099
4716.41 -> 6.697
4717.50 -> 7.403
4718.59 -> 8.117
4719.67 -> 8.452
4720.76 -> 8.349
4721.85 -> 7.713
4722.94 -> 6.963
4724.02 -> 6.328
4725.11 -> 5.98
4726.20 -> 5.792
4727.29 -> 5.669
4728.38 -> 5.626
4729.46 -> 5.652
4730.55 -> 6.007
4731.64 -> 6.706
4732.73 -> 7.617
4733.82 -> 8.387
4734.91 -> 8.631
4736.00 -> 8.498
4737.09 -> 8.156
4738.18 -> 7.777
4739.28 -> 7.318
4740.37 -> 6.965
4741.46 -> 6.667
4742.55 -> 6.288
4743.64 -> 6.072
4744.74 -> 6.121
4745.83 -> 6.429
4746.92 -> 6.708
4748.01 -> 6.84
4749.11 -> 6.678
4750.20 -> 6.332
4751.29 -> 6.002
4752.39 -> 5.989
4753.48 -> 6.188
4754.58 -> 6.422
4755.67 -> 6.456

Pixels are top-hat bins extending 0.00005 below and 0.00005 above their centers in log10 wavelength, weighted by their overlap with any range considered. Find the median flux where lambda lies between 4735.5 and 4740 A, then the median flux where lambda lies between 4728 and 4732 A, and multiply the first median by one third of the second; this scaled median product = 15.5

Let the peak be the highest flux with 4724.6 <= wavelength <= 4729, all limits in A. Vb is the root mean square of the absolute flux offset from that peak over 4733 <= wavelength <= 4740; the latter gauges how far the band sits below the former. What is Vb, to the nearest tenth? 2.2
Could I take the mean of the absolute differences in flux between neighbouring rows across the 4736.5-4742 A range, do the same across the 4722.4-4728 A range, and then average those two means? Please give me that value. 0.35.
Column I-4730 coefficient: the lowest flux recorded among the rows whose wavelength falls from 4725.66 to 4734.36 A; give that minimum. 5.626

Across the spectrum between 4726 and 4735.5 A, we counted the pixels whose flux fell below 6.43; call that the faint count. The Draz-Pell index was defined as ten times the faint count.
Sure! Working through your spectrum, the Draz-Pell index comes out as 50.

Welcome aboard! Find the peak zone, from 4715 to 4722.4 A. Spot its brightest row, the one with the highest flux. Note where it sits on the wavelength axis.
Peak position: 4719.67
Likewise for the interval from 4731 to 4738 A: 4734.91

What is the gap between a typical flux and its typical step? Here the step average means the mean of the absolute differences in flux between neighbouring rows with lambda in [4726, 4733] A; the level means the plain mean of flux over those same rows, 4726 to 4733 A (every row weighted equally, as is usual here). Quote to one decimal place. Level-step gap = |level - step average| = 5.8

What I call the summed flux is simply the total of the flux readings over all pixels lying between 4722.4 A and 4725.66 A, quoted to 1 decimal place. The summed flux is 19.3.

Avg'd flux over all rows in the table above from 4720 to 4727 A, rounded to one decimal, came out 6.9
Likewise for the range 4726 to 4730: 5.7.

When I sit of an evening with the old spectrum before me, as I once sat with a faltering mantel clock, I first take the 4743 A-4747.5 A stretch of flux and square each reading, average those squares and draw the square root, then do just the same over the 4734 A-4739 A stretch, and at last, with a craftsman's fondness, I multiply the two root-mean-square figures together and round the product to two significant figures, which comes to 52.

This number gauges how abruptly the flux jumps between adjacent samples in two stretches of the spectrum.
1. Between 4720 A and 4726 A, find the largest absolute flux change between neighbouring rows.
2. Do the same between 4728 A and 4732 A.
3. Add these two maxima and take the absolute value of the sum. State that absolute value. 1.45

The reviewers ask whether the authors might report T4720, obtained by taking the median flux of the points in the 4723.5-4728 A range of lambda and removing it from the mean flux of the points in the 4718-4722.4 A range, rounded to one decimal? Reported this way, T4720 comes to 2.3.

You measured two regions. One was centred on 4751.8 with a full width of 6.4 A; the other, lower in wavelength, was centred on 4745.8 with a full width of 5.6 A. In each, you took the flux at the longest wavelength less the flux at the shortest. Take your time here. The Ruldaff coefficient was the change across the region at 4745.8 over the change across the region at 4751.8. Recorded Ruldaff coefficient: -3.0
